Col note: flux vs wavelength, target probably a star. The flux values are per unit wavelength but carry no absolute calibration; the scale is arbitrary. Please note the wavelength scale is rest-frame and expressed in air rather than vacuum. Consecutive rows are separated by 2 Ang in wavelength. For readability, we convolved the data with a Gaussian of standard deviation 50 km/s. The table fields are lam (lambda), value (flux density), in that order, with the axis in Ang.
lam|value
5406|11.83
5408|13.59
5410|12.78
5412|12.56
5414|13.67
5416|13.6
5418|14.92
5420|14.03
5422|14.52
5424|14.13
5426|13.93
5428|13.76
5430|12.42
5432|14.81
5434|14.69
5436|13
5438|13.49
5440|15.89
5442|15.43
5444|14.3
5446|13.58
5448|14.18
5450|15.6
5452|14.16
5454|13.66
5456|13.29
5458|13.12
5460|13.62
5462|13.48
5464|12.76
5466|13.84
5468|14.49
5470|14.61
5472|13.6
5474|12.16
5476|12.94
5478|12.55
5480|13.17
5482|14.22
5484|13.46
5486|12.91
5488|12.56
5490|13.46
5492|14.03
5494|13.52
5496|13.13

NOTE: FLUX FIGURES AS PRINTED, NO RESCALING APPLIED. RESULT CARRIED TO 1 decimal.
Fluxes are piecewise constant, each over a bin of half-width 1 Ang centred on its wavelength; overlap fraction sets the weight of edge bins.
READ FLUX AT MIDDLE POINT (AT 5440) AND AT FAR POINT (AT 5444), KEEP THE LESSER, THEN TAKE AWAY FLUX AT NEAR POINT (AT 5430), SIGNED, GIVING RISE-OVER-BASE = 1.9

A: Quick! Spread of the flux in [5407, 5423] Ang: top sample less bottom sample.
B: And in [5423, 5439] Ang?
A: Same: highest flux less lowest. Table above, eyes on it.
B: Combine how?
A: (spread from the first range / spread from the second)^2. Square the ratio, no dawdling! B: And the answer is 0.98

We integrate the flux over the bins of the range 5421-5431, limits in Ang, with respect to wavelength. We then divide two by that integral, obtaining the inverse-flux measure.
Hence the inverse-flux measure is 0.0145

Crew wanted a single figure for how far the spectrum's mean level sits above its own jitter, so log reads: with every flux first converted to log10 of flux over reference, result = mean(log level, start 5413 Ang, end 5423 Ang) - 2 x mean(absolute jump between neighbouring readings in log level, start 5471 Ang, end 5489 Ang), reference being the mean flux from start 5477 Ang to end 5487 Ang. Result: -0.021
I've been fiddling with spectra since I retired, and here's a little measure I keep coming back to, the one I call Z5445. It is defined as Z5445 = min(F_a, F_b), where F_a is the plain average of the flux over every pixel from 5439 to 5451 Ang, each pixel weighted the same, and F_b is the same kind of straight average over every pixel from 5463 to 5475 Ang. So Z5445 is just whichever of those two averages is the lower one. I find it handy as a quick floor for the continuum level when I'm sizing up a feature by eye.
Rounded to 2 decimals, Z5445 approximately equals 13.58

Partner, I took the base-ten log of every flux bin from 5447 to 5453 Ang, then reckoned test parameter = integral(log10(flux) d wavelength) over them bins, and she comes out 6.99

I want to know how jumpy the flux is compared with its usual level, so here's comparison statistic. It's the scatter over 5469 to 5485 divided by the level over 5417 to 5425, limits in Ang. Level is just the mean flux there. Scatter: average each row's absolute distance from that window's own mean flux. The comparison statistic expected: 0.0440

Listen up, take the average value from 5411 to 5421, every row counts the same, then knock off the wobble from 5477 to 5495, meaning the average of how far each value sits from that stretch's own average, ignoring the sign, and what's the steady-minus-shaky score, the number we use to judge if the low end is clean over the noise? 13.3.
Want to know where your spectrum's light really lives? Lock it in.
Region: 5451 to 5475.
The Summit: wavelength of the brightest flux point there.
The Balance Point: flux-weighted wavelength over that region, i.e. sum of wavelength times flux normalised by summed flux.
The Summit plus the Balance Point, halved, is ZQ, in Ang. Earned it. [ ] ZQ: 5466.5 Ang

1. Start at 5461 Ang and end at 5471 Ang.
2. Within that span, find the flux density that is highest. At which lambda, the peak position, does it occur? 5470 Ang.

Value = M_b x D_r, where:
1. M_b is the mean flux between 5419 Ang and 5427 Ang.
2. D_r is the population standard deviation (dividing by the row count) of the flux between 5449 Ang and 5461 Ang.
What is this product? 12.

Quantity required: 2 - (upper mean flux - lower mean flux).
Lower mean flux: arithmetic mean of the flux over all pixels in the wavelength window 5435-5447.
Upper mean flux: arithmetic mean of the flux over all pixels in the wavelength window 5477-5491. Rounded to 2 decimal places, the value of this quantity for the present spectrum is 3.09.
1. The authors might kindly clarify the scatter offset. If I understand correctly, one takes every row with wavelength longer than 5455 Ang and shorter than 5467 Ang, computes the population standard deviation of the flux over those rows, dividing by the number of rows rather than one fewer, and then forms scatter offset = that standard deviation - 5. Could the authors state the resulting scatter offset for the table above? -4.65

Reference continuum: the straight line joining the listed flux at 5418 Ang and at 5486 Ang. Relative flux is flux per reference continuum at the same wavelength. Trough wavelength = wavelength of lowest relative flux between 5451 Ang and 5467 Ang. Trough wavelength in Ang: 5464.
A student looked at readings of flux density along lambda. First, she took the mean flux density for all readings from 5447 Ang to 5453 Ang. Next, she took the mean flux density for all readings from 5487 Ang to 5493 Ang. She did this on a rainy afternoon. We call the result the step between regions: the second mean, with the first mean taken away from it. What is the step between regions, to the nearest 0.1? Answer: -1.3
